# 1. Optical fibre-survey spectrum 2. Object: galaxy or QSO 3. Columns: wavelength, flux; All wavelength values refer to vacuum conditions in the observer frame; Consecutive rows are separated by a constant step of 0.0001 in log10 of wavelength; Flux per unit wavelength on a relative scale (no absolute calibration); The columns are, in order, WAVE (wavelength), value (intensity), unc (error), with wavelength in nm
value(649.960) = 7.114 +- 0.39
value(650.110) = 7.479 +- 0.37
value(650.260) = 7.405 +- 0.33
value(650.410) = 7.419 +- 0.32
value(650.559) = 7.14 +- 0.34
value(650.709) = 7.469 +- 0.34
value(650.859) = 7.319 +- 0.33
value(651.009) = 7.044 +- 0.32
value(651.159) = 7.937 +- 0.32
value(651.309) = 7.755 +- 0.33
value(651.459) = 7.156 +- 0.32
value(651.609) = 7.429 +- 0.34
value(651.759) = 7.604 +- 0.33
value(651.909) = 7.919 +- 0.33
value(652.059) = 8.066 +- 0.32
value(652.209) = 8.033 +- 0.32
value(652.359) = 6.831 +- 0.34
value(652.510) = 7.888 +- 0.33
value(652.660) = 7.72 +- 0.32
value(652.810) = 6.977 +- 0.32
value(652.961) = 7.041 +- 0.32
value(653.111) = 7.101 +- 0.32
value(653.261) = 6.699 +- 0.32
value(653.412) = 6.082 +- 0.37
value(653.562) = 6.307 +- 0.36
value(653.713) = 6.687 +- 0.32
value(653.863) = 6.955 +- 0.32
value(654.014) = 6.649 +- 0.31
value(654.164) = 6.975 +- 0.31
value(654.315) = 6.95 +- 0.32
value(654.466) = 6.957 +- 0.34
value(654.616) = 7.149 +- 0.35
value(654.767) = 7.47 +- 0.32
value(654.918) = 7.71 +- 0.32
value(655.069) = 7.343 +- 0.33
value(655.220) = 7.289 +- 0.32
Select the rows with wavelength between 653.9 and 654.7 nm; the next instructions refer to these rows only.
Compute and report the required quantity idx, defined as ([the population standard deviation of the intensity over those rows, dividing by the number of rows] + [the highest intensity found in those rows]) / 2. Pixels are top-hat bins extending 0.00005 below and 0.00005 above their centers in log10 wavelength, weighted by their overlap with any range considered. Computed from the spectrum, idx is 3.66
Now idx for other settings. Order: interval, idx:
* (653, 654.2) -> 3.71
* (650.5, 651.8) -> 4.11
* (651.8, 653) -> 4.28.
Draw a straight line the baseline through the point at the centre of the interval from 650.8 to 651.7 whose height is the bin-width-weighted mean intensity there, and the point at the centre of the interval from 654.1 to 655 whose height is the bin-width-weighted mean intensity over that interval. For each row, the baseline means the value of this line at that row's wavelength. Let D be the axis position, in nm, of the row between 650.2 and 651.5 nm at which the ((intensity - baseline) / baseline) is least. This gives 651.009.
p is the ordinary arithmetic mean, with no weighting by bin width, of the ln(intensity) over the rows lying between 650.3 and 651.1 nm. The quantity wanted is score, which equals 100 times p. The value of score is 198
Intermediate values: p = 1.98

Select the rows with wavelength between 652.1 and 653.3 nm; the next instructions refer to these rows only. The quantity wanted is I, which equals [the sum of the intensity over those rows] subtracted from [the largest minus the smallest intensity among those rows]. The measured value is -57.0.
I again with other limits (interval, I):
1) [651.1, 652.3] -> -61.0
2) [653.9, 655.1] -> -56.1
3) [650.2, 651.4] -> -58.6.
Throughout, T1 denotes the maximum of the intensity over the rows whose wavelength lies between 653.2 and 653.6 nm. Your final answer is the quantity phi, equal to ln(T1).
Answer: 1.90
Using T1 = 6.699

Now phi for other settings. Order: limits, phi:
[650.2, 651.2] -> 2.07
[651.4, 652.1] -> 2.09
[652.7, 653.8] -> 1.96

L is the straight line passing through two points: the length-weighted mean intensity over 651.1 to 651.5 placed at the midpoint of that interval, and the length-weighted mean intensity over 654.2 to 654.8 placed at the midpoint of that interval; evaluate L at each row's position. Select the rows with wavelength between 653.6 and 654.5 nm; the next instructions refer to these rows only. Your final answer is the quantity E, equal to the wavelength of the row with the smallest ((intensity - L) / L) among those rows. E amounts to 653.713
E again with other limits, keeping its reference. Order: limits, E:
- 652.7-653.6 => 653.412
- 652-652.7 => 652.359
